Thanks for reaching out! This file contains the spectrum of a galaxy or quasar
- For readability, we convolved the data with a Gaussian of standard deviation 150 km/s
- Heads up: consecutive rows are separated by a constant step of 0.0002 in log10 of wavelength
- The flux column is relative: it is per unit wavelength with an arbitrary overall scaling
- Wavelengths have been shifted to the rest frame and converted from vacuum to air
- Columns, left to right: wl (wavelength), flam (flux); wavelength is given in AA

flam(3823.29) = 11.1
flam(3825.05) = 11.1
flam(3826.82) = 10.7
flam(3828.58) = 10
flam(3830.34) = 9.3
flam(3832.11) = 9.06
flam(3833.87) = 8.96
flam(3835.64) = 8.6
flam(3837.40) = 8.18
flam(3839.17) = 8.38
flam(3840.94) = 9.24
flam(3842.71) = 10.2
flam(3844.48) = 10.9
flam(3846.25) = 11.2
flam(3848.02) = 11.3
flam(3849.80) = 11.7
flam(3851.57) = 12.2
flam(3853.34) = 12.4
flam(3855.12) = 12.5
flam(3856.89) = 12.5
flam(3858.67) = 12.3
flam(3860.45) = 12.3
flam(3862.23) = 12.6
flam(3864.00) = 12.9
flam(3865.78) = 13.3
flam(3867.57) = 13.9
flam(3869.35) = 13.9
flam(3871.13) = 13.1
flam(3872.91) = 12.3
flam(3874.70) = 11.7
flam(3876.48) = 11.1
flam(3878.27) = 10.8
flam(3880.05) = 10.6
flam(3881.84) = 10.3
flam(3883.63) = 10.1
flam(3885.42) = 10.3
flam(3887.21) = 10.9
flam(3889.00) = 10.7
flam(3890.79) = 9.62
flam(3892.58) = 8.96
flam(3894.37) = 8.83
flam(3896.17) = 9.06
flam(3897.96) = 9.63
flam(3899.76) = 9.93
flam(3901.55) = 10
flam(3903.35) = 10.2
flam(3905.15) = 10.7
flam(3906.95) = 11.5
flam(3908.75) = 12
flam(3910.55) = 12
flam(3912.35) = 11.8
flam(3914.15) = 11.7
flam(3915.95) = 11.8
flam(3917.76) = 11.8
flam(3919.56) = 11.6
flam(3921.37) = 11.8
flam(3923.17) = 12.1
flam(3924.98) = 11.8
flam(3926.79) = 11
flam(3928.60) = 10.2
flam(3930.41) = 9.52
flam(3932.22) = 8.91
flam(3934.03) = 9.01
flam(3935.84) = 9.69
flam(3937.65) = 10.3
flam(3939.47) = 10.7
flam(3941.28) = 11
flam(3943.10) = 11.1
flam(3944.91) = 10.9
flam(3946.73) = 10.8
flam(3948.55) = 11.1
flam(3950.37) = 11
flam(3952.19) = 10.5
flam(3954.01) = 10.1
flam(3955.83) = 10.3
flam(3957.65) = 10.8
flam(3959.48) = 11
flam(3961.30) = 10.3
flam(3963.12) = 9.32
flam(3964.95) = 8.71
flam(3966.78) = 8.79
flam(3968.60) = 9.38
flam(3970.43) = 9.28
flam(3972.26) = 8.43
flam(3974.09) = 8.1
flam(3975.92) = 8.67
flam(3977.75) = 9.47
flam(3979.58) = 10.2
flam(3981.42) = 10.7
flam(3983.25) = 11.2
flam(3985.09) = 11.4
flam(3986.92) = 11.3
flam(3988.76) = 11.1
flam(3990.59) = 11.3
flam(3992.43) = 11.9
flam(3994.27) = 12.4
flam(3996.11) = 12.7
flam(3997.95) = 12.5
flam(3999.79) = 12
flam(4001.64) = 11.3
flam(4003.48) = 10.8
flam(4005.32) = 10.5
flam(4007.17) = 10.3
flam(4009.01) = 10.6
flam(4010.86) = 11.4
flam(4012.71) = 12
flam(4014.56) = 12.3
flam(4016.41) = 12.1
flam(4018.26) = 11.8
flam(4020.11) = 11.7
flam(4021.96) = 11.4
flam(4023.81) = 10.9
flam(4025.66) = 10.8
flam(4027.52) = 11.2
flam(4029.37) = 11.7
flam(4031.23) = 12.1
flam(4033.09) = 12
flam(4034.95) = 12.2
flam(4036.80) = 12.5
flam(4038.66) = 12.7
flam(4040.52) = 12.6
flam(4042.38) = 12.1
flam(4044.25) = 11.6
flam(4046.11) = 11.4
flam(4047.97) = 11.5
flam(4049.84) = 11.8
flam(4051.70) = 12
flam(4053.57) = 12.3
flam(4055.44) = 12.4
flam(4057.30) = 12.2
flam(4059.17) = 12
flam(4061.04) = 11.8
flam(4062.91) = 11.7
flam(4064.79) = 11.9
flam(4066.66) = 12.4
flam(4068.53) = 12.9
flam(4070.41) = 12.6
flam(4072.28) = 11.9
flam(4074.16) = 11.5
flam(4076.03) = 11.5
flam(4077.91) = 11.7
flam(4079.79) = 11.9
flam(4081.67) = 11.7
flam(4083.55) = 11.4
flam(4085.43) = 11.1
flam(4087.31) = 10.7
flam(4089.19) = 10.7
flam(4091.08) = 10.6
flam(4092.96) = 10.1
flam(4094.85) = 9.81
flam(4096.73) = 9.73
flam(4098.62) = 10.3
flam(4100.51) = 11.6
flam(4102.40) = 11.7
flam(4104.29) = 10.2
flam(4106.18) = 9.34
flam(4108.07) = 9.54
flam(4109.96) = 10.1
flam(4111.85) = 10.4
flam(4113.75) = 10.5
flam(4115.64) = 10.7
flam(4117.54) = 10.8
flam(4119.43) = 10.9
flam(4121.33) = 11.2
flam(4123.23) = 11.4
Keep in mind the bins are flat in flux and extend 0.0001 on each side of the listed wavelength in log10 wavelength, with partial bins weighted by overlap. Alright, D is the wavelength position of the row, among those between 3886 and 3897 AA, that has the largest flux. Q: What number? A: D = 3887.21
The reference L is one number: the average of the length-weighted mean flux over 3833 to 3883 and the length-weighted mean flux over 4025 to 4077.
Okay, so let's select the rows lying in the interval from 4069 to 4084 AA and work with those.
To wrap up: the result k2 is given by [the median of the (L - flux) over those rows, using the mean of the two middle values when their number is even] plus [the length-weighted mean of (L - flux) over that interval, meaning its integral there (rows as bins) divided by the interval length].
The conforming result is -0.1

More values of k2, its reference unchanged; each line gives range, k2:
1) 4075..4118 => 2.0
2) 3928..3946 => 3.0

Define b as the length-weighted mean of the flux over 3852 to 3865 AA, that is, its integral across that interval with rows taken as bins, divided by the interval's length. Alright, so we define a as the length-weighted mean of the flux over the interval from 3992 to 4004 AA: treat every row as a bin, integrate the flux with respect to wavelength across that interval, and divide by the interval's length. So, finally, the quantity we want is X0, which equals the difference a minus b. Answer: -1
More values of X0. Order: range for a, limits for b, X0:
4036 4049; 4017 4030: 1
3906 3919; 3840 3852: 1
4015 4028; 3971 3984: 2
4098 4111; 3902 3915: -1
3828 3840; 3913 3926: -3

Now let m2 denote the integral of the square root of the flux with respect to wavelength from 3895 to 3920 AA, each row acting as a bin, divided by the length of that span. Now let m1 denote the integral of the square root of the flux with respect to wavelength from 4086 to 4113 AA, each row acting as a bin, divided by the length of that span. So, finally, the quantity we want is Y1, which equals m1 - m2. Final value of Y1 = -0.09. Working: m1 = 3.22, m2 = 3.30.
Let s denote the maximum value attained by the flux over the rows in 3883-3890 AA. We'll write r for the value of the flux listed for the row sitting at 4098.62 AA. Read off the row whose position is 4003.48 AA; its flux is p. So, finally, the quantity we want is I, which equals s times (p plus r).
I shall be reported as 230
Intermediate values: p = 10.8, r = 10.3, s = 10.9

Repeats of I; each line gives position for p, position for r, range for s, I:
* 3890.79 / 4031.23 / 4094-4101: 252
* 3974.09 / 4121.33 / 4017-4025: 228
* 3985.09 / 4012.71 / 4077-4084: 278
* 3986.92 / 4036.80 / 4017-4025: 281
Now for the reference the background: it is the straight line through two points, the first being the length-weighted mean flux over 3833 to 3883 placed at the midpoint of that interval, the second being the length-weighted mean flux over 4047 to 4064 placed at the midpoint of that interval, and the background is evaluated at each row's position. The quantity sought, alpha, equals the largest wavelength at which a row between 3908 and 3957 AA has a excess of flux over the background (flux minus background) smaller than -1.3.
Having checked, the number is 3955.83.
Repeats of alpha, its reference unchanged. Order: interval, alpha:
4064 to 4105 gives 4104.29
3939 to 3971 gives 3970.43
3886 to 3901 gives 3899.76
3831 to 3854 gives 3840.94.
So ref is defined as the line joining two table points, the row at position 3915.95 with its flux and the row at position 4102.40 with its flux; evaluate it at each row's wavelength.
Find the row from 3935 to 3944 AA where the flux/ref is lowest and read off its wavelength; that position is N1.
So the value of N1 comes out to 3935.84 AA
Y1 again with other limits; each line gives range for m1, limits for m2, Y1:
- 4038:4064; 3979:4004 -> 0.07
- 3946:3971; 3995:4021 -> -0.22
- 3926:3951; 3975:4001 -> -0.13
